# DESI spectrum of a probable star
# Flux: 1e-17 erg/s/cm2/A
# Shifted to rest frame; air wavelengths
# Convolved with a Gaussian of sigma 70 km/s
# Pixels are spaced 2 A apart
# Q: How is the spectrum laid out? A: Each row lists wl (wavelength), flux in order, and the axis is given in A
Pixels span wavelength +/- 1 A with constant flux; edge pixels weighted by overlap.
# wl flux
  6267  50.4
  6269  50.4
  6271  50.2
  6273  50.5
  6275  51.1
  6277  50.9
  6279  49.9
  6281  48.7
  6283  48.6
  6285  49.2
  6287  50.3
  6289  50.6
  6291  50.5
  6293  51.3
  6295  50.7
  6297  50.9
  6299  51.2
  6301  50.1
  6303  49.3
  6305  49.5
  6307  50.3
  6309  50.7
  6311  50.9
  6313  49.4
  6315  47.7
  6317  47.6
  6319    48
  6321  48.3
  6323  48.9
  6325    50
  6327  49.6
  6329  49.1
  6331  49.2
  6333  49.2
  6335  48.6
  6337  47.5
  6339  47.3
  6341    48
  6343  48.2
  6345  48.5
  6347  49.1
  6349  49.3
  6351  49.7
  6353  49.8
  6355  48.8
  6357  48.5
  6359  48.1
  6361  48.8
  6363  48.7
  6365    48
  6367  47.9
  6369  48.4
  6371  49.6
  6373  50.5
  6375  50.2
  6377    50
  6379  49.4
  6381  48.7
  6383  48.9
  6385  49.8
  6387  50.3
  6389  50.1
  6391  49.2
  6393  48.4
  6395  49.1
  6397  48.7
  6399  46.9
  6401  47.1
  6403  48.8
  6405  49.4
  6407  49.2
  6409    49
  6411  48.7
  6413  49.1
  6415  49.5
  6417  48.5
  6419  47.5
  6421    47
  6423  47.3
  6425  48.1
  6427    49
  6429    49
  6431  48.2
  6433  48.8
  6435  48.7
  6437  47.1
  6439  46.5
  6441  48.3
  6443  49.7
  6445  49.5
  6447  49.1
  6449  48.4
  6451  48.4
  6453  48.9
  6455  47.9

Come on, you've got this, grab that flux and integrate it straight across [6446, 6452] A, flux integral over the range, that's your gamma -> 292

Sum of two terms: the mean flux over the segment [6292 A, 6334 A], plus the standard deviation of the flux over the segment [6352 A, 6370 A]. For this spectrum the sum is 50.2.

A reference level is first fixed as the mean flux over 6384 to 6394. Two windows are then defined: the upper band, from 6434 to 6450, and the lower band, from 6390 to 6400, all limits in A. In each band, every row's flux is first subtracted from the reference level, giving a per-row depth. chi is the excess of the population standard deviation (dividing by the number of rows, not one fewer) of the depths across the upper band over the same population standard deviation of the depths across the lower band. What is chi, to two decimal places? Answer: 0.22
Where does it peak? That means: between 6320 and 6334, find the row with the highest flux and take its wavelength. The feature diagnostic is 6325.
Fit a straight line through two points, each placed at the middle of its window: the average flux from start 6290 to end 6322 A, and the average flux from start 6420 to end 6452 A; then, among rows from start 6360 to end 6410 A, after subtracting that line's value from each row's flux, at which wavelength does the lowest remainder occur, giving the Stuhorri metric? 6399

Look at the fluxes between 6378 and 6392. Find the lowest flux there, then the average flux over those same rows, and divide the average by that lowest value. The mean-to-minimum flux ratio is 1.02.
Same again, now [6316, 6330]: 1.02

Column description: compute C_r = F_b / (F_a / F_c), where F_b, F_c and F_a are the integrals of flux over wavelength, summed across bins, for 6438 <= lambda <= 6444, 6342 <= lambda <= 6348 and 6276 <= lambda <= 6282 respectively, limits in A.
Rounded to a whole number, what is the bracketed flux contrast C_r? 282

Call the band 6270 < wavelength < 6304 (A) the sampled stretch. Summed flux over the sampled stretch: 854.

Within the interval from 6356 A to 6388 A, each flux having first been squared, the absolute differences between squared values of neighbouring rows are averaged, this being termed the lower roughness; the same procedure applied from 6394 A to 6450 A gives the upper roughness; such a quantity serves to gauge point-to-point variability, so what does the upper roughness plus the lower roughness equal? 120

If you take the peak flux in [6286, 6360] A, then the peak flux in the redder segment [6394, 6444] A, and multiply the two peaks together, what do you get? 2550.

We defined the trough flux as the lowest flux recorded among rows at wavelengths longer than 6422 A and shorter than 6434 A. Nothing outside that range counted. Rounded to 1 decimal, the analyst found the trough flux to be 47.3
